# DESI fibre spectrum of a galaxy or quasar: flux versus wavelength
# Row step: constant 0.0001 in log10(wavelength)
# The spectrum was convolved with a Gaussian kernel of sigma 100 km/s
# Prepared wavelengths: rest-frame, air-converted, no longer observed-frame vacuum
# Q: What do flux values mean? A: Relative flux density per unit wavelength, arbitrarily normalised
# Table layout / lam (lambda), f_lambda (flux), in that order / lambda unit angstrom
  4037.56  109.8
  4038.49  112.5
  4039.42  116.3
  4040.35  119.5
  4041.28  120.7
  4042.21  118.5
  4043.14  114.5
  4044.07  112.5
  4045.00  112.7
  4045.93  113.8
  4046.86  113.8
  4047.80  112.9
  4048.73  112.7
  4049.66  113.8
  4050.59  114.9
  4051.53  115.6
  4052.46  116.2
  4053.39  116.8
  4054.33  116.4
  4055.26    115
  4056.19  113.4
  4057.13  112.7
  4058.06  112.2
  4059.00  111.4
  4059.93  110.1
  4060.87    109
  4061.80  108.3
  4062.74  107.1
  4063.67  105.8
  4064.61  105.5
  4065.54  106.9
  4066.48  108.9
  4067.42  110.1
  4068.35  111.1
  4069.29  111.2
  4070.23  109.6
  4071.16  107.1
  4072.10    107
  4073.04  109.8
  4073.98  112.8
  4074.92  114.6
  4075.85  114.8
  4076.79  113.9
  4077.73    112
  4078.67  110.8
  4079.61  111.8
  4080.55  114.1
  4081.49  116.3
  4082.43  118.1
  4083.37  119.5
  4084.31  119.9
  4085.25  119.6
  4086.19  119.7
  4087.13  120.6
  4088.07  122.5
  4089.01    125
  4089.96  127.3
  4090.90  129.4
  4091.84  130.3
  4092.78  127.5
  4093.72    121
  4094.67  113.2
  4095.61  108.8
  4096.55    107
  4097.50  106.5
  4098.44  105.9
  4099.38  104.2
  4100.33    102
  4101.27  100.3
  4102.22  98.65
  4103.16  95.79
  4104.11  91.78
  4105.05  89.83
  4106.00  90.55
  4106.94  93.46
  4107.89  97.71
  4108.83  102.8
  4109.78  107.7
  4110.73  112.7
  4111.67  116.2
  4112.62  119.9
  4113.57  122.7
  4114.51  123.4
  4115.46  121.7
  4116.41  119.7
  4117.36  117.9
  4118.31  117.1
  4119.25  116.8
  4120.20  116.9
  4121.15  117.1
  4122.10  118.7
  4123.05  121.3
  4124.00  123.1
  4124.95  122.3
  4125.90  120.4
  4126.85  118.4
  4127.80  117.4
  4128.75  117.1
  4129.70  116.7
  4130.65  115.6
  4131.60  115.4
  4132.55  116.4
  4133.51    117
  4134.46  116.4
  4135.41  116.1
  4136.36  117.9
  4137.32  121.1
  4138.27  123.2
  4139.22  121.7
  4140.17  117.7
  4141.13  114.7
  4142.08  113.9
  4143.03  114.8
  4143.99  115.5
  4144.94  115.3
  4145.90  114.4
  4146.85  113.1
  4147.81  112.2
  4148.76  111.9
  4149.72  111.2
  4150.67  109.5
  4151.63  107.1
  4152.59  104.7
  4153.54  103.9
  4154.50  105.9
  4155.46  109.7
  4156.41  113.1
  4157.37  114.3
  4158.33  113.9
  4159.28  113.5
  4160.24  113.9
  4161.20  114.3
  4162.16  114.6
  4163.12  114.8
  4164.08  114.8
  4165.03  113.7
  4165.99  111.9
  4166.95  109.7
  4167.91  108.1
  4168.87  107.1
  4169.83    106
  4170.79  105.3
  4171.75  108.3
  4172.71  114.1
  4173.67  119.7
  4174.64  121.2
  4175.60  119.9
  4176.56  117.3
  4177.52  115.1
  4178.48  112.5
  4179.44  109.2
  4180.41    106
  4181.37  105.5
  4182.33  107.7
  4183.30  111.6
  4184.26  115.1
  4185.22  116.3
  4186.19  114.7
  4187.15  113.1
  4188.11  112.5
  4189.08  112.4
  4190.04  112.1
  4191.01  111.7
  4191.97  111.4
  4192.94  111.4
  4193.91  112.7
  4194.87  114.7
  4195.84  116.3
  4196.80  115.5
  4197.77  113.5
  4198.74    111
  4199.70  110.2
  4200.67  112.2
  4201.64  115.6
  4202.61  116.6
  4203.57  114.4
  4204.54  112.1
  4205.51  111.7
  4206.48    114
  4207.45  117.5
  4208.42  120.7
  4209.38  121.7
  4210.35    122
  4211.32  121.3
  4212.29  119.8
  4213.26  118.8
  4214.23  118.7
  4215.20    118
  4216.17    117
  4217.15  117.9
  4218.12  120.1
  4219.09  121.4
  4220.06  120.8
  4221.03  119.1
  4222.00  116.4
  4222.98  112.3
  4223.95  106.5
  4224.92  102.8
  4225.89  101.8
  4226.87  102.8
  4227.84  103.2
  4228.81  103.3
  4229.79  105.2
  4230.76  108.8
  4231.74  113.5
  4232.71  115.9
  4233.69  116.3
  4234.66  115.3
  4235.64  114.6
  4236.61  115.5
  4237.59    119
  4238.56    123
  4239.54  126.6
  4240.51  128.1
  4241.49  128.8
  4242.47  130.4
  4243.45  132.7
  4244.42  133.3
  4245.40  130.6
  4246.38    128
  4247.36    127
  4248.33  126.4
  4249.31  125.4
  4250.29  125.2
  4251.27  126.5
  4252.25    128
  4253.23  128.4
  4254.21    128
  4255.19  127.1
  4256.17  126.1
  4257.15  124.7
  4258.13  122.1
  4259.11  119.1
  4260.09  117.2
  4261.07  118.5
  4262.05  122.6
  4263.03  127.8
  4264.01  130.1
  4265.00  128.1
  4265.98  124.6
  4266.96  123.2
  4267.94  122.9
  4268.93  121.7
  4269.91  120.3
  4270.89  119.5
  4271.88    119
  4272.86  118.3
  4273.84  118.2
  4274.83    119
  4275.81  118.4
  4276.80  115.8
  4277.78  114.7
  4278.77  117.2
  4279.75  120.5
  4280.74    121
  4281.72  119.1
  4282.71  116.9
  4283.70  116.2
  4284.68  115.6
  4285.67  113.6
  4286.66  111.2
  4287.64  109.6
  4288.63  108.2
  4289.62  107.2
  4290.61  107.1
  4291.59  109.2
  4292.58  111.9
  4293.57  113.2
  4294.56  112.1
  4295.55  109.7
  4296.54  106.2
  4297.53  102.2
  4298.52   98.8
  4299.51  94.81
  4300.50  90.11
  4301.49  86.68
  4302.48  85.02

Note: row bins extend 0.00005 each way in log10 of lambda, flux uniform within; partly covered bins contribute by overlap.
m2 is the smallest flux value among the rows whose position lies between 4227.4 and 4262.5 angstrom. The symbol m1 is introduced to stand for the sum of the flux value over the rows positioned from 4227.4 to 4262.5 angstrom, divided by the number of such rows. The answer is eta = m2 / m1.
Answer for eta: 0.847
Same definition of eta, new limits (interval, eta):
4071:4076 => 0.964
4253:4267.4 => 0.941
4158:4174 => 0.940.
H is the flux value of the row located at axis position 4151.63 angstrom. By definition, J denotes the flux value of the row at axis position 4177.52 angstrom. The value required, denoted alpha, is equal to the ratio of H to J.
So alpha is 0.93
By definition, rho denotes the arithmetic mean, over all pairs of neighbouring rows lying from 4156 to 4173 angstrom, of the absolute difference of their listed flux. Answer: 1.3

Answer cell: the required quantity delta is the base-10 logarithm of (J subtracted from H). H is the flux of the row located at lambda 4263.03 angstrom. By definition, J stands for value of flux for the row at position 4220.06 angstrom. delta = 0.85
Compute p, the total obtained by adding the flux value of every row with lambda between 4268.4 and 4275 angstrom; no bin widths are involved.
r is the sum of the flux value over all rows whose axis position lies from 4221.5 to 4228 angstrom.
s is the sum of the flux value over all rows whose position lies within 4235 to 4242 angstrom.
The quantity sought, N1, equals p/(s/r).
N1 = 729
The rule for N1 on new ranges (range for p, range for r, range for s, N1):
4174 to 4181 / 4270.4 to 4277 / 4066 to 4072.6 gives 867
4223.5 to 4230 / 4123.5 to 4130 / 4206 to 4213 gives 724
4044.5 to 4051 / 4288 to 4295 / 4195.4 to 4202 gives 769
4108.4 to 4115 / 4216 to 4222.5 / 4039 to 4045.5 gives 823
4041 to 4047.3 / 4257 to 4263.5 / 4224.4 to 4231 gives 944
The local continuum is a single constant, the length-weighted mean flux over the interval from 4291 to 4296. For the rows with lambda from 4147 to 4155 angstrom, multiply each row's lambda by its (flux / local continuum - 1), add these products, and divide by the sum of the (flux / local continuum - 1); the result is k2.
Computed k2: 4153.3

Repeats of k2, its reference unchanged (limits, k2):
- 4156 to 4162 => 4158.9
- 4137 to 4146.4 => 4140.4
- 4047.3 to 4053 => 4050.8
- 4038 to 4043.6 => 4041.1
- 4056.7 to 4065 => 4063.8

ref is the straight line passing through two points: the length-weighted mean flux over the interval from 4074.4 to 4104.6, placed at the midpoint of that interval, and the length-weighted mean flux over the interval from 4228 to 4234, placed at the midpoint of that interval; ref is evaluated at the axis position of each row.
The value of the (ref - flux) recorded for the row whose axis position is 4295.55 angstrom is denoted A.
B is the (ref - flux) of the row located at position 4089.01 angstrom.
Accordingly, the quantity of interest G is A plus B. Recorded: -13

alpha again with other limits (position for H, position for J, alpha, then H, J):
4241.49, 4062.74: 1.20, 128.8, 107.1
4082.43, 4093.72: 0.98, 118.1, 121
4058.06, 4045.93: 0.99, 112.2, 113.8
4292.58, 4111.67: 0.96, 111.9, 116.2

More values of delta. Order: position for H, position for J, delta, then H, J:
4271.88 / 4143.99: 0.54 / 119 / 115.5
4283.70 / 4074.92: 0.20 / 116.2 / 114.6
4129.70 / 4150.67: 0.86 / 116.7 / 109.5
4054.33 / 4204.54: 0.63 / 116.4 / 112.1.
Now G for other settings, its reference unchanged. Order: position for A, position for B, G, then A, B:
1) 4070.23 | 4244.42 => -19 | 5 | -24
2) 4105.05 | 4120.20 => 20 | 24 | -4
